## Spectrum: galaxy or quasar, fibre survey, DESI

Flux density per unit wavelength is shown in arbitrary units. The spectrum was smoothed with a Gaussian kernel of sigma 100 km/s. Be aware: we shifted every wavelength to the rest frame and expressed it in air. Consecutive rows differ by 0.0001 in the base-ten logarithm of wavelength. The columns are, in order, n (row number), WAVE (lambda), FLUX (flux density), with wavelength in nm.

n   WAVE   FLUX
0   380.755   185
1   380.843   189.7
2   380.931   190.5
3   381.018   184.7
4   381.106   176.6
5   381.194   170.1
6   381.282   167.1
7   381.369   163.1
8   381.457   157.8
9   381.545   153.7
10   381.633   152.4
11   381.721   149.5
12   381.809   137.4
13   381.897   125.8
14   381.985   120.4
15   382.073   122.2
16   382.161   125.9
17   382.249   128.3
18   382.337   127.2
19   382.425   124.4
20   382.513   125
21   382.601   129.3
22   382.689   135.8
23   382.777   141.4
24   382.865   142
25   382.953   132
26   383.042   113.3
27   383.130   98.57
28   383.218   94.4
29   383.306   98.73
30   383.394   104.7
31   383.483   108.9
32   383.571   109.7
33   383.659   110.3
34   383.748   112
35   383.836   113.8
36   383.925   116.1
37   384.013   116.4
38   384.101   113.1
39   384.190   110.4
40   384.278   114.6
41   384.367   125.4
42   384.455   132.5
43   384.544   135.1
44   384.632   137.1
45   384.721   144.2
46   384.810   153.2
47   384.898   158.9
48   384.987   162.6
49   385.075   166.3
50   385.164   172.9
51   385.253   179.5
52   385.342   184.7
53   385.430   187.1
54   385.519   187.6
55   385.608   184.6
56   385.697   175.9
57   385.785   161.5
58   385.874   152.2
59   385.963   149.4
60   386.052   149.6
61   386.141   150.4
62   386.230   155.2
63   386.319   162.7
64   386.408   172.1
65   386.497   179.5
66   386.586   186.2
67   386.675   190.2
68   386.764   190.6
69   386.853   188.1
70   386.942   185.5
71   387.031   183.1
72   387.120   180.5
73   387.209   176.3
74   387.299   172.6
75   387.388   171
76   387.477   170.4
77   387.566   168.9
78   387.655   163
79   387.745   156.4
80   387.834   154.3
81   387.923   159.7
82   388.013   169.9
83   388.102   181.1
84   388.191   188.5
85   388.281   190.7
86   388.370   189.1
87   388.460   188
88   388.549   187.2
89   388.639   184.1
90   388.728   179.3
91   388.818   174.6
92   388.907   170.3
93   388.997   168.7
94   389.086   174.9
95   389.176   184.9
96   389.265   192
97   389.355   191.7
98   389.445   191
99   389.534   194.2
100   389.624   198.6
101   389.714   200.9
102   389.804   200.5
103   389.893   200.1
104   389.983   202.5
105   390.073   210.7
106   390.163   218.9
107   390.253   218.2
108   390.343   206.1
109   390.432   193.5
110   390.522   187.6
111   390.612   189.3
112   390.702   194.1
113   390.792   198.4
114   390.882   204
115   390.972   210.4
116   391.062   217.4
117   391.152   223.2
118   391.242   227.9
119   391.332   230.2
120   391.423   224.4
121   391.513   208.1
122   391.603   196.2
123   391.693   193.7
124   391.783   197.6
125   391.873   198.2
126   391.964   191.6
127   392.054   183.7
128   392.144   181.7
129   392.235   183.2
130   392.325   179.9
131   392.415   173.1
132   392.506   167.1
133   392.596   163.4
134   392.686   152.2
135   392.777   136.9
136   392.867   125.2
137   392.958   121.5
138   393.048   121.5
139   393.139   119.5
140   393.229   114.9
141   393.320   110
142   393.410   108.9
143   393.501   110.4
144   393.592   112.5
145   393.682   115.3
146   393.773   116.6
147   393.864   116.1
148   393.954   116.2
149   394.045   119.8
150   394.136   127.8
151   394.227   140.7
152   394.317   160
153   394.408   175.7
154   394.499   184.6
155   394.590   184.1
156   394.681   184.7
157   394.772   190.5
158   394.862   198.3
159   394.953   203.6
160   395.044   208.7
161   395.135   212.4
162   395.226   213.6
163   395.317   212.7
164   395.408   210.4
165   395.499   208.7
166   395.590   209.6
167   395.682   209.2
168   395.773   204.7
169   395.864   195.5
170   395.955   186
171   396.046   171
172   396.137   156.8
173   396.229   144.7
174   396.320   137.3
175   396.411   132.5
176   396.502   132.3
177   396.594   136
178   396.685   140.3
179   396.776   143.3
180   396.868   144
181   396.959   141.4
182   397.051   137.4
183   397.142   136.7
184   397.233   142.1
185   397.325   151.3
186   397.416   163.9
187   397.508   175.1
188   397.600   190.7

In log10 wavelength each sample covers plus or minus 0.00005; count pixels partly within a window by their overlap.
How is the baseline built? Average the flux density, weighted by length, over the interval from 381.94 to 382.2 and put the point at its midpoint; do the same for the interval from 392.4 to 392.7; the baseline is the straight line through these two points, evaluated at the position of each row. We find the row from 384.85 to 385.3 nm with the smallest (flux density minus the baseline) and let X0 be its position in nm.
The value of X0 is 384.898 nm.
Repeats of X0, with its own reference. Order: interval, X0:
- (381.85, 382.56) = 381.985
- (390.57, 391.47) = 390.612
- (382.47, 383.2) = 383.130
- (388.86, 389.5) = 388.997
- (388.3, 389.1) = 388.997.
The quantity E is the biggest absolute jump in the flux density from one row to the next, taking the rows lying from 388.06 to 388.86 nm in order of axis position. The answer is 7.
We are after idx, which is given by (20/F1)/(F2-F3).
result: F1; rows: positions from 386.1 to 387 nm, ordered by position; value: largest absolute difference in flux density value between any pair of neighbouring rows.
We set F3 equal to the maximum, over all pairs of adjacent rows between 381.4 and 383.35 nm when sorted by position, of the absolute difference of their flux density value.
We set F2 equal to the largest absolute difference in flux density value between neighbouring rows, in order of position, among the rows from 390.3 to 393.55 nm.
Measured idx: -0.89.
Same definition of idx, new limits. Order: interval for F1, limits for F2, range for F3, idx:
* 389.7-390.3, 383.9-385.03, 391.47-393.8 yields -0.54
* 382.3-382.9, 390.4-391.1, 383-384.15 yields -0.40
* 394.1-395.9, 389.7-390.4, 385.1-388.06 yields -0.45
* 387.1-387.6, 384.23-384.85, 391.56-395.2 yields -0.56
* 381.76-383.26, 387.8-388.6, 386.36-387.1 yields 0.28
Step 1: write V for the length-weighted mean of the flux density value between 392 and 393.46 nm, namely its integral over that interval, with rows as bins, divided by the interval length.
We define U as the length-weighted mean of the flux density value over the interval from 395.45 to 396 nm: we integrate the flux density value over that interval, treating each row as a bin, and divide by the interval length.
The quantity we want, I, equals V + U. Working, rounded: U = 202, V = 147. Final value 349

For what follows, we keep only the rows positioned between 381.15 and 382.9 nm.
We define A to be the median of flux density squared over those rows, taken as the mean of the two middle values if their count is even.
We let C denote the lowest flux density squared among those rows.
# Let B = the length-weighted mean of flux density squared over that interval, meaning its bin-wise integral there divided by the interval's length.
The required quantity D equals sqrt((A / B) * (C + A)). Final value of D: 177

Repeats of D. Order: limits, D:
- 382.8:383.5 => 134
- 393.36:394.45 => 145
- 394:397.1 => 222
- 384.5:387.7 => 221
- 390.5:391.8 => 272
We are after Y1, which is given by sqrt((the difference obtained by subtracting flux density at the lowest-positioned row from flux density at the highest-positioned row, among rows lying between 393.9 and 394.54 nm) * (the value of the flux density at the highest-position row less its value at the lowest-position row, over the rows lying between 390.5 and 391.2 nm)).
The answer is 49.3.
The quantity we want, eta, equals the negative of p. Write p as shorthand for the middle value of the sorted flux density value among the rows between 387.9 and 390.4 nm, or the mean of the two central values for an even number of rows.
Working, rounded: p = 190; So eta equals -190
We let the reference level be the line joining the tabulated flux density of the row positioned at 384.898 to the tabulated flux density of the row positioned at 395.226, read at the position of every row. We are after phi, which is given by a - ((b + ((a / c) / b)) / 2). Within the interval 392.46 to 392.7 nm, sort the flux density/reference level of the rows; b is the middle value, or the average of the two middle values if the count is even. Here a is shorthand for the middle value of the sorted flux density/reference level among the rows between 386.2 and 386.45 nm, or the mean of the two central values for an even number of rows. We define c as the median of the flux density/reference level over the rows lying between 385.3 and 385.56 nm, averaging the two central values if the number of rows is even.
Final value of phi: 0.05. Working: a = 0.98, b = 0.8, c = 1.16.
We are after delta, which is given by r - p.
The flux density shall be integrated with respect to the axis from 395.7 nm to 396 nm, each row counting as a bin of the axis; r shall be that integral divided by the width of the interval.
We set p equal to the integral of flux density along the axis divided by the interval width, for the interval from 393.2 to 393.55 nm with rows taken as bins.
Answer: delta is 86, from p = 110.7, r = 197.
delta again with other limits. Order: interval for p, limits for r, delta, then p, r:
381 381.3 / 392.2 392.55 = 2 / 174.0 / 176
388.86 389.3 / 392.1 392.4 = 3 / 178.2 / 181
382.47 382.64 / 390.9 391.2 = 89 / 127.2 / 216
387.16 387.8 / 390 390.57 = 37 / 168.2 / 206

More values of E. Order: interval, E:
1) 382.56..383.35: 19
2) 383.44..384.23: 3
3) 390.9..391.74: 16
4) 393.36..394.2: 8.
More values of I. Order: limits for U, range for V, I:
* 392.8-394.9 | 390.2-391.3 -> 344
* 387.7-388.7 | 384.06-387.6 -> 340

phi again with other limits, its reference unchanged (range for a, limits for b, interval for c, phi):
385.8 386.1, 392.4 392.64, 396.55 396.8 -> -0.37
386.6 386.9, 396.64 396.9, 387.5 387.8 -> -0.12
